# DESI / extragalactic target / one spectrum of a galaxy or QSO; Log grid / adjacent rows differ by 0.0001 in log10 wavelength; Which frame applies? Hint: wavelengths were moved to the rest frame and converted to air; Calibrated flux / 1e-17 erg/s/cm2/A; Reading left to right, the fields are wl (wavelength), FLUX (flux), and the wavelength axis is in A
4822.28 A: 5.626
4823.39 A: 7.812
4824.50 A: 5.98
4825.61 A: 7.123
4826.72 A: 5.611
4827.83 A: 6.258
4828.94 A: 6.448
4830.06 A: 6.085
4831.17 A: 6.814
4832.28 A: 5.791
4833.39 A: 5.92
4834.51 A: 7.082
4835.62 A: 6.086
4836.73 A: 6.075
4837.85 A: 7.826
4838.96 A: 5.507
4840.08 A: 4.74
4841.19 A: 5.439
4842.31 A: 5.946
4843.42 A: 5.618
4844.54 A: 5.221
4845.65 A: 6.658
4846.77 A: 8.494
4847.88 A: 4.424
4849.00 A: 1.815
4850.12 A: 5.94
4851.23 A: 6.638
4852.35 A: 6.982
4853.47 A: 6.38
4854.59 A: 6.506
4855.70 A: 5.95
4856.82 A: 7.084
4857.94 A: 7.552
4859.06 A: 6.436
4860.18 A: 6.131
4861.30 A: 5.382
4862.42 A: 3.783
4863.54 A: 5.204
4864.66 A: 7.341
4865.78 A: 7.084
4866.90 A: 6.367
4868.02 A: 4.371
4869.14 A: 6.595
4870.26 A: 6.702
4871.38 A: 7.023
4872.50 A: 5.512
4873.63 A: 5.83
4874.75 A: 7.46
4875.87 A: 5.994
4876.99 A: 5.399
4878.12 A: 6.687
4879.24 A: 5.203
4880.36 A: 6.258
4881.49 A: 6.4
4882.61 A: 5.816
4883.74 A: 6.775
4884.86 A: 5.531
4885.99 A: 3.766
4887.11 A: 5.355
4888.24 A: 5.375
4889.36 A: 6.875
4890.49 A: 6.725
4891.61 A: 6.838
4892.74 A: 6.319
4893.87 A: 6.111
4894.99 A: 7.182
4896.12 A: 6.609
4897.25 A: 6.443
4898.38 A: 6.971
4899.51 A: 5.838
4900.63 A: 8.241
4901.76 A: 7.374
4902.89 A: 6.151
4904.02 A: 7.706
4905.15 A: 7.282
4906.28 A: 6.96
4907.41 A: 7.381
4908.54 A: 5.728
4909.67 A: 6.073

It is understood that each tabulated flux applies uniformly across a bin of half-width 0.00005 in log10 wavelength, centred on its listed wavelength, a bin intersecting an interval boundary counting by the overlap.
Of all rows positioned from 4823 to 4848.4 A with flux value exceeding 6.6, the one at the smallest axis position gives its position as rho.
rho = 4823.39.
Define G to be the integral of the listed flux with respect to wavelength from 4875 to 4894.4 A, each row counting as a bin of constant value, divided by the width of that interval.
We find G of 5.99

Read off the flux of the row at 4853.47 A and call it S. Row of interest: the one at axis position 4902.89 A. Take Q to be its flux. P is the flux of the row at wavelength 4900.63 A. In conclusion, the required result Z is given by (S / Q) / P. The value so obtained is 0.126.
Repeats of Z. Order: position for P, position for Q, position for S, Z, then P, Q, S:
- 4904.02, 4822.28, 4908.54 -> 0.132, 7.706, 5.626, 5.728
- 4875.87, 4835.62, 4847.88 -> 0.121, 5.994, 6.086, 4.424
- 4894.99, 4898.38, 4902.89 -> 0.123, 7.182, 6.971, 6.151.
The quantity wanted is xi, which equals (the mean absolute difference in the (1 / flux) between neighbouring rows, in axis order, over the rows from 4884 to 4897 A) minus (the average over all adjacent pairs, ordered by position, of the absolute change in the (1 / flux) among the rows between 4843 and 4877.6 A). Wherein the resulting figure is -0.03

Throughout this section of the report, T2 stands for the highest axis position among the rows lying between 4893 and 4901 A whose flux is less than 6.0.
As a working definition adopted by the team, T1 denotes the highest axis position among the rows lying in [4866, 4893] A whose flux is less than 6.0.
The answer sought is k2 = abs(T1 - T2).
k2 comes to 11.3 A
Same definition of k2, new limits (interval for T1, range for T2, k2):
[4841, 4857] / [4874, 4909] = 52.8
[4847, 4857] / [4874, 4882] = 23.5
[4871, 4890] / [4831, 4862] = 26.9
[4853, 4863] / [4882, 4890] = 25.8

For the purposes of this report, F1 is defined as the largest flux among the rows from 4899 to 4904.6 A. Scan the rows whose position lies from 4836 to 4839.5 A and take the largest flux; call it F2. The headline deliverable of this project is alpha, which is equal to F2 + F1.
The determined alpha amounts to 16.1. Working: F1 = 8.241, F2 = 7.826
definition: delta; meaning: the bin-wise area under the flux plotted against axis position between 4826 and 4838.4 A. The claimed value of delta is 79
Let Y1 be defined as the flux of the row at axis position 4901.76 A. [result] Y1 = 7.374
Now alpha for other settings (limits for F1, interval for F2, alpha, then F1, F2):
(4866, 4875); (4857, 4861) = 15.0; 7.46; 7.552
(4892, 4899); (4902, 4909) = 14.9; 7.182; 7.706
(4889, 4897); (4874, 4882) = 14.6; 7.182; 7.46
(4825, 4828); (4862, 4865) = 14.5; 7.123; 7.341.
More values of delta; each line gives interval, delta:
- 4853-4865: 74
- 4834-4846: 72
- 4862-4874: 72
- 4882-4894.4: 74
